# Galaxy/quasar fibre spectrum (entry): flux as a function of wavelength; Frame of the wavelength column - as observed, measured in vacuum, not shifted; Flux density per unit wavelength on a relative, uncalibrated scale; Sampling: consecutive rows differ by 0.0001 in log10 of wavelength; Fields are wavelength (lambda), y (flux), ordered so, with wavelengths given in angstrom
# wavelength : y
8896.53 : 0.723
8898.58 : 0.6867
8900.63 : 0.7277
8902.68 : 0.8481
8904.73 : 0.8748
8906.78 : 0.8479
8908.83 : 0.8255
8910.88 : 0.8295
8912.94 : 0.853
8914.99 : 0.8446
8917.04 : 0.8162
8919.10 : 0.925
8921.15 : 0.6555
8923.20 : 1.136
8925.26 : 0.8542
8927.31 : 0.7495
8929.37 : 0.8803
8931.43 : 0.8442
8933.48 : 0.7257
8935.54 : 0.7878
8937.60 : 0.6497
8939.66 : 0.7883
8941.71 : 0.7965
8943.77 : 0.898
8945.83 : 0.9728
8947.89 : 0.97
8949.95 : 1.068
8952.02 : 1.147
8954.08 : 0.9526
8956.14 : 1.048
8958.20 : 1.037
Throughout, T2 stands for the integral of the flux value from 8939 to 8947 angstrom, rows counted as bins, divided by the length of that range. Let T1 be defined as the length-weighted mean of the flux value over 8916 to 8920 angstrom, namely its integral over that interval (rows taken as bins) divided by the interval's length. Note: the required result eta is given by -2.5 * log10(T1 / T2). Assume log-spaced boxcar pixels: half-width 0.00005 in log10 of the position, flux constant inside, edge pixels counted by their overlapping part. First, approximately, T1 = 0.87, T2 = 0.870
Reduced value 0.00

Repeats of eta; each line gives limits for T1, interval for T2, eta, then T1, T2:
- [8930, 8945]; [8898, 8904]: -0.03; 0.79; 0.765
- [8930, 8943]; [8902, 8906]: 0.12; 0.77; 0.862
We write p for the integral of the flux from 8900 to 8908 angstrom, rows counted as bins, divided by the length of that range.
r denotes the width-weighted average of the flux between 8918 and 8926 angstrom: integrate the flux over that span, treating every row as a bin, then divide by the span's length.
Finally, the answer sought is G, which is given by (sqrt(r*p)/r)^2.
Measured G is 0.93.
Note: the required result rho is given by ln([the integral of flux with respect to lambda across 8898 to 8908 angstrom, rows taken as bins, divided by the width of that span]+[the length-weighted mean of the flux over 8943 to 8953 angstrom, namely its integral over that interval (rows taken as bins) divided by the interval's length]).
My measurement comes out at 0.60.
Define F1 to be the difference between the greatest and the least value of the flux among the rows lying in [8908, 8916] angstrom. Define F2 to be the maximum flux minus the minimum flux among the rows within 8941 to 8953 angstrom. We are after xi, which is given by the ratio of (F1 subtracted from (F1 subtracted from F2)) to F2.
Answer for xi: 0.8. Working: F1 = 0.03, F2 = 0.35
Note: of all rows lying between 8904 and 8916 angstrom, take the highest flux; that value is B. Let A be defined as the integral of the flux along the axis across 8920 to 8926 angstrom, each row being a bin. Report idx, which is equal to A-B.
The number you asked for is 4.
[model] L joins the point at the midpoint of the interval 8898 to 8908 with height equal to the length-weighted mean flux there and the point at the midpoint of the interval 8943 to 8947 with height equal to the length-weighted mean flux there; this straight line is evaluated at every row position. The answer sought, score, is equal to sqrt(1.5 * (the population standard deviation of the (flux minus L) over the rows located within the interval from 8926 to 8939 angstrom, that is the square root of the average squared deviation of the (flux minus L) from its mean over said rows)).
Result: 0.35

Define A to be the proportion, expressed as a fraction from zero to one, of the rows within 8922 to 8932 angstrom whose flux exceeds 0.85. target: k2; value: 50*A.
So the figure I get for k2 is 30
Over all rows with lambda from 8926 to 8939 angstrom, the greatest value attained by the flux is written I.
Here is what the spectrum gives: 0.8803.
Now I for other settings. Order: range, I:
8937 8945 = 0.898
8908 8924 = 1.136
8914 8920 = 0.925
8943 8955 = 1.147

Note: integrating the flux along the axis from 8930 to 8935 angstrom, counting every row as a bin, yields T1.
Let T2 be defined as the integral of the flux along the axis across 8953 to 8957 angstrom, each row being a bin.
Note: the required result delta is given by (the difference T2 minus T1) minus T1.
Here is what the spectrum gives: -3.92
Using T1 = 3.96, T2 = 4.0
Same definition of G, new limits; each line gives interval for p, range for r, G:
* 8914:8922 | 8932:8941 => 1.09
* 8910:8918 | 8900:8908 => 1.01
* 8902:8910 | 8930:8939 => 1.12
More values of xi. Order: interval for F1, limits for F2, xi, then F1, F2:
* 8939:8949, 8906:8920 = -2.4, 0.18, 0.11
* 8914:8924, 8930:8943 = -3.9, 0.48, 0.19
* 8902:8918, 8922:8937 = 0.7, 0.06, 0.41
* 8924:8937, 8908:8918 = -7.4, 0.15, 0.04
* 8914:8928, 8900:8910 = -5.5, 0.48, 0.15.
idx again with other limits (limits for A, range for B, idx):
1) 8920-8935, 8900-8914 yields 12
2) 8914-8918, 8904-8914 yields 2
